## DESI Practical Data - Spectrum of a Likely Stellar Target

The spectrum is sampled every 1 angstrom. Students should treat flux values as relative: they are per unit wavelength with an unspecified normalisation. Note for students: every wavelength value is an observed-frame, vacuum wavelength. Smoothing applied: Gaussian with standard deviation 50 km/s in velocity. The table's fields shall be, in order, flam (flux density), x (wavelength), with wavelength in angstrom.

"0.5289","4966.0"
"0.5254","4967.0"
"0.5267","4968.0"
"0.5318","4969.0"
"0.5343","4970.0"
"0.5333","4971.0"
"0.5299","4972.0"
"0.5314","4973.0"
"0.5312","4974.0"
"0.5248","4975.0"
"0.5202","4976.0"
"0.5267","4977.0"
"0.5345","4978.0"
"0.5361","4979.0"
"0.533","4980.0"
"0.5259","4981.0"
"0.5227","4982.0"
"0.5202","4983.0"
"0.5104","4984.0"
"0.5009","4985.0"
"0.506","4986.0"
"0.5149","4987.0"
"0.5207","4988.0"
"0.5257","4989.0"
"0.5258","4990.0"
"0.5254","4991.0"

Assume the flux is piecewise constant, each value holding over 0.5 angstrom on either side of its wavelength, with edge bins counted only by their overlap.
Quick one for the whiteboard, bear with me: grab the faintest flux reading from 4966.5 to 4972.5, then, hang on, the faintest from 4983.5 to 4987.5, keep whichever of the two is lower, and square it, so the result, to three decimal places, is 0.251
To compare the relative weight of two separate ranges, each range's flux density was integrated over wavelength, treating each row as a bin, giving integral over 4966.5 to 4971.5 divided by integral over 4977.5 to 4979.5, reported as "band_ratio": 2.5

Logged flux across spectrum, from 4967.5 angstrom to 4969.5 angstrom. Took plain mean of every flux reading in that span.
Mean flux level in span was 0.529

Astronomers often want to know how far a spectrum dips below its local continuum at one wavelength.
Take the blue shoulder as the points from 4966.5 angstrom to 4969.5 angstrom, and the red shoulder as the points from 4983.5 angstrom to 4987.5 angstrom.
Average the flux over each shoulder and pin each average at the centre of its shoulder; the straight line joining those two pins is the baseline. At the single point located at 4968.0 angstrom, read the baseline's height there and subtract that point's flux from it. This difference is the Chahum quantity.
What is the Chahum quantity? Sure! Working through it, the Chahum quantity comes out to 0.0013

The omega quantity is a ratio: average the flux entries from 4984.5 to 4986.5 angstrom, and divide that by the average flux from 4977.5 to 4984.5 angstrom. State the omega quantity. 0.957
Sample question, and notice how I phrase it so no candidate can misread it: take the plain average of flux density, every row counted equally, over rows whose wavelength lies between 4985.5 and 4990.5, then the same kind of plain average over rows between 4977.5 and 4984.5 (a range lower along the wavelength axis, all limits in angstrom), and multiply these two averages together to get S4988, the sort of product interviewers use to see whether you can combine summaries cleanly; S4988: 0.273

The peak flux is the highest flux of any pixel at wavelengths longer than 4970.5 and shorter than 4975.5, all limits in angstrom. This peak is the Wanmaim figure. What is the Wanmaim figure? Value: 0.5333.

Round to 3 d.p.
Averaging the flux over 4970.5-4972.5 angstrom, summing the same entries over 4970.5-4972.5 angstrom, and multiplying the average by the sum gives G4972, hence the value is 0.565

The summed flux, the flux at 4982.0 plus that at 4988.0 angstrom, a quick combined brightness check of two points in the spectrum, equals 1.04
